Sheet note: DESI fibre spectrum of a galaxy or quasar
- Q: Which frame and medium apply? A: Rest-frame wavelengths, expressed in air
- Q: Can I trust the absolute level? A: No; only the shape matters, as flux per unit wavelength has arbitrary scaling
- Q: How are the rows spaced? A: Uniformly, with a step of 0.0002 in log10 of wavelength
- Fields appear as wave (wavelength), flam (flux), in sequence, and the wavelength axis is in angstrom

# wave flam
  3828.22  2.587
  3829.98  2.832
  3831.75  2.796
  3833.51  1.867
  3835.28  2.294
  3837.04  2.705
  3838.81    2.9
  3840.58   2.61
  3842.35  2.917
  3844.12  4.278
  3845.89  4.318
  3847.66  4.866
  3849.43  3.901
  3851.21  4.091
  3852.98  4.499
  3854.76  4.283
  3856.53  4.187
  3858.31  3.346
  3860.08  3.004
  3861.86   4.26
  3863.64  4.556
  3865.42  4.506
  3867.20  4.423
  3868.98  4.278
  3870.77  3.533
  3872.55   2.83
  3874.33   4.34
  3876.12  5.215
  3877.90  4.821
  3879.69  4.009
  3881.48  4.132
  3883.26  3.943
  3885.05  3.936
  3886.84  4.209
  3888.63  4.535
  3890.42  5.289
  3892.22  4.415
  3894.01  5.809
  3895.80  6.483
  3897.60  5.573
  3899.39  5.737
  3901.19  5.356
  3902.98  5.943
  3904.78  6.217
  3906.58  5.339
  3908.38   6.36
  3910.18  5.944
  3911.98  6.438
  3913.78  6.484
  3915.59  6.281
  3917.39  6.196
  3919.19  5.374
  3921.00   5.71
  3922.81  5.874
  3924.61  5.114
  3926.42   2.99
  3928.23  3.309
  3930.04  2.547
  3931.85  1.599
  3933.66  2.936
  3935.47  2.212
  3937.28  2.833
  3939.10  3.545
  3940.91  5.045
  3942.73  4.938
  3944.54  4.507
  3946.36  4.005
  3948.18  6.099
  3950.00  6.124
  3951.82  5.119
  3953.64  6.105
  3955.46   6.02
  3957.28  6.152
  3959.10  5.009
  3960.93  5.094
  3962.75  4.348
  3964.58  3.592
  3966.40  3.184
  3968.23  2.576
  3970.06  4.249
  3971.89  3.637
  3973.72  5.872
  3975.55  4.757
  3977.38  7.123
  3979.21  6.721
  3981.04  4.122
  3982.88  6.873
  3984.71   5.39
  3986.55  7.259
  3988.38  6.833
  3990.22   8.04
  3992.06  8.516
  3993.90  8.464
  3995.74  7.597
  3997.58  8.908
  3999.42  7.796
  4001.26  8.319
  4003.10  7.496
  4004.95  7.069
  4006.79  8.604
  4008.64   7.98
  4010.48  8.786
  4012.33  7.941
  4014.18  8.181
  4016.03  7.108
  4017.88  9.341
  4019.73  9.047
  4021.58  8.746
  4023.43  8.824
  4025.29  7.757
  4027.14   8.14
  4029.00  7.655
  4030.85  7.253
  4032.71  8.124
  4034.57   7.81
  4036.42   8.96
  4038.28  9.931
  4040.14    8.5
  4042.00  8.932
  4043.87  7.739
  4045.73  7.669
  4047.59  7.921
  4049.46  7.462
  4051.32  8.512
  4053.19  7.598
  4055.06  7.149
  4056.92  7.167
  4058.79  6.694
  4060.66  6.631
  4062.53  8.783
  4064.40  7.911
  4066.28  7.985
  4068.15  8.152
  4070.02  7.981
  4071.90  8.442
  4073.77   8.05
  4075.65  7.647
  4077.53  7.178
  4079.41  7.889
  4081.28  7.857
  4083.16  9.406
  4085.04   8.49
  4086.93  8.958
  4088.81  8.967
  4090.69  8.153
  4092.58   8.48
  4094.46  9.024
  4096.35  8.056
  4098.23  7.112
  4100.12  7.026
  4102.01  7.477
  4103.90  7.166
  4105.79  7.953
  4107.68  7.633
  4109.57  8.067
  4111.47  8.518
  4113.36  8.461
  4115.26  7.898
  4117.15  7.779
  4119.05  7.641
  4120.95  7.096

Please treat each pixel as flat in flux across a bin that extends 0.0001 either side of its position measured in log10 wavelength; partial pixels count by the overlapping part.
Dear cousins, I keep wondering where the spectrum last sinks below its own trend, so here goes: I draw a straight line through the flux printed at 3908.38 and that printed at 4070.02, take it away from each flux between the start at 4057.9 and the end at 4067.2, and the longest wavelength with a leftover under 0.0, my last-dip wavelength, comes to 4064.40 angstrom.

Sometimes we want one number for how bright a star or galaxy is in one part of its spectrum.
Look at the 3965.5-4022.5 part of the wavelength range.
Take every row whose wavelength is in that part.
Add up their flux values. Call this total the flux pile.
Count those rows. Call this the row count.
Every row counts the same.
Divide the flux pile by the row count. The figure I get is 7.0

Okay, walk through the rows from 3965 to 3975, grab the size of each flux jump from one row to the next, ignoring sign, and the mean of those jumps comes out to 1.3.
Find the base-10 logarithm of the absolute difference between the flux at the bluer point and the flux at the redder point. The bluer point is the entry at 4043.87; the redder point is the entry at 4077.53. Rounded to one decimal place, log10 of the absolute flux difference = -0.3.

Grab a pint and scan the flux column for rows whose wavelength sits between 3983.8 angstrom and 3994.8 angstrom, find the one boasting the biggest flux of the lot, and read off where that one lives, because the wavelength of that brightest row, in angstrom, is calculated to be 3992.06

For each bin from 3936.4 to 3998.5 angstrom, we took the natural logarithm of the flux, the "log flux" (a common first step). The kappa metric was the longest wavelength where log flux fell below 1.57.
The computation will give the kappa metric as 3981.04 angstrom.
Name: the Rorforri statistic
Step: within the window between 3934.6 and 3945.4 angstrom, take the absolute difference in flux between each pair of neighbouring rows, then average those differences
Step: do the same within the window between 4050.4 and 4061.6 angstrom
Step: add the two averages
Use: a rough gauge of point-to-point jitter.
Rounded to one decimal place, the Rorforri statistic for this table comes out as 1.1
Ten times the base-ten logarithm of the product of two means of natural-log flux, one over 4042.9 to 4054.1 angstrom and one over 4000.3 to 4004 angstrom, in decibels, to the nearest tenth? 6.3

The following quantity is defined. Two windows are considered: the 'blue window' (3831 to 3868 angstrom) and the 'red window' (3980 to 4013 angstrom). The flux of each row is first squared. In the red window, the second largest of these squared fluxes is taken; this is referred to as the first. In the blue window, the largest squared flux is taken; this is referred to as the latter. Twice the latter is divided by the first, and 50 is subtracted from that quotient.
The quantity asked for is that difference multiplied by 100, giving -4939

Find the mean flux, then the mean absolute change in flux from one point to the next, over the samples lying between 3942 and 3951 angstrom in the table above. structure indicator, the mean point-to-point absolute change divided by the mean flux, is 0.15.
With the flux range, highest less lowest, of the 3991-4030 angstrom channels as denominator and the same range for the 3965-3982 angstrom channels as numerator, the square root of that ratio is 1.4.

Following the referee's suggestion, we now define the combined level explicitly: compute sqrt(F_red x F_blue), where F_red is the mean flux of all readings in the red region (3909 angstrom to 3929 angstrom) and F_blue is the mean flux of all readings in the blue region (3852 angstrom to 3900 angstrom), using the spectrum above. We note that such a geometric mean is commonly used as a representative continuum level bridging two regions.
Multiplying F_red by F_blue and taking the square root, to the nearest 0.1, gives 4.9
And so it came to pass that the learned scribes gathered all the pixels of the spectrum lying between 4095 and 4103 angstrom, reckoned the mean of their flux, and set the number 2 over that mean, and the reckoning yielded 0.27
